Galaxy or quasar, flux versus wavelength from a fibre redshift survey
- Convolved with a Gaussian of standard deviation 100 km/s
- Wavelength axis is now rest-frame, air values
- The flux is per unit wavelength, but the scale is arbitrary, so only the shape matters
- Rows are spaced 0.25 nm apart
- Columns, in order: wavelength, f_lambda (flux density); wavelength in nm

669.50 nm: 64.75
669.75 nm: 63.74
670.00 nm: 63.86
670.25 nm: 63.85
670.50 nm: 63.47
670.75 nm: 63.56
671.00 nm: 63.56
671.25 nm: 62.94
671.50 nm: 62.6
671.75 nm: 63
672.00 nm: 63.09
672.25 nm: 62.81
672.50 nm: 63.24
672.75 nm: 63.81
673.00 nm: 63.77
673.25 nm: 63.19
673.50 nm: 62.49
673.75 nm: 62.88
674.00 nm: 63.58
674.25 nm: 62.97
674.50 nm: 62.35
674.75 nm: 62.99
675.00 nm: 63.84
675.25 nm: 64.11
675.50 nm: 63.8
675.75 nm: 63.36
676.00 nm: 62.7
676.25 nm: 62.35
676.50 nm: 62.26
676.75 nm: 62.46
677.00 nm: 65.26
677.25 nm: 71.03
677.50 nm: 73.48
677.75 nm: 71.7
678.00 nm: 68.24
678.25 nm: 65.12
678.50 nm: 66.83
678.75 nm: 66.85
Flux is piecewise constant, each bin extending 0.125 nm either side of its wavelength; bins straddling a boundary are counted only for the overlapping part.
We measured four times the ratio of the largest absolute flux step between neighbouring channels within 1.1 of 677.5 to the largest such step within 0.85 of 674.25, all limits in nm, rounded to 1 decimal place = 27.2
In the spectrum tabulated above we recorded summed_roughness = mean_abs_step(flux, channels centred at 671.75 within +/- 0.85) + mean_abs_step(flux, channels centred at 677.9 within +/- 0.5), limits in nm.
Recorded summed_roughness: 3.1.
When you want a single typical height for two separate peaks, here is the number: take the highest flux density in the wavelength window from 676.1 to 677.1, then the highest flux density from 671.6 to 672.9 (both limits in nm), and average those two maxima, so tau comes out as 64.5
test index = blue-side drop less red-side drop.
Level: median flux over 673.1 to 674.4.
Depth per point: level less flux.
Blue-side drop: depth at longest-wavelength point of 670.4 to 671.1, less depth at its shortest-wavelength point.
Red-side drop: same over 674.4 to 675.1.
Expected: 1.4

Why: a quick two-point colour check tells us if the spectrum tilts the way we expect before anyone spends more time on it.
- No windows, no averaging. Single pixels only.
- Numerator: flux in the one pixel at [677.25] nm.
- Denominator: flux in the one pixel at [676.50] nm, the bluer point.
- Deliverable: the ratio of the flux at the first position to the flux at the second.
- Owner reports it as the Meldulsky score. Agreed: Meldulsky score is 1.14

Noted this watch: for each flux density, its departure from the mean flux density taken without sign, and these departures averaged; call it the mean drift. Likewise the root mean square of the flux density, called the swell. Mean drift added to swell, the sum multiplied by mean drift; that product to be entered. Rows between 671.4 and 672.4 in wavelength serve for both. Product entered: 11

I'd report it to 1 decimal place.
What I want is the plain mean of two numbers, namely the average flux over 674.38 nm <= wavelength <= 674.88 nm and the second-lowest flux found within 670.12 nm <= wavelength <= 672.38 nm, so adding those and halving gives 62.7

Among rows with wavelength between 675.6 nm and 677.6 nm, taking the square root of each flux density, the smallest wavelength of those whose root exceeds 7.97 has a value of 677.00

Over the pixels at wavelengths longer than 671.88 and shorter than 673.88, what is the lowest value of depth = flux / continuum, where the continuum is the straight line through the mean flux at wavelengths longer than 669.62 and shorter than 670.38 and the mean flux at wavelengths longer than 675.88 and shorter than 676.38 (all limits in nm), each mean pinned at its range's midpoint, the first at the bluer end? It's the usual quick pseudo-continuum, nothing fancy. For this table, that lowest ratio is 0.99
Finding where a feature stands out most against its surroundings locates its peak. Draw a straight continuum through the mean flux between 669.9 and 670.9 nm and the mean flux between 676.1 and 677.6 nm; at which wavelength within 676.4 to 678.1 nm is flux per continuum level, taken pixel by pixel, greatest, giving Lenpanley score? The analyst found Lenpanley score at 677.50 nm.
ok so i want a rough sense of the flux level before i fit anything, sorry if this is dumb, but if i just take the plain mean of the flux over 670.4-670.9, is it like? 63.52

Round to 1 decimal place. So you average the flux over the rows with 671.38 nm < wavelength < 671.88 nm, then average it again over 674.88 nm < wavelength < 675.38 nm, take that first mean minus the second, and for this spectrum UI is -1.2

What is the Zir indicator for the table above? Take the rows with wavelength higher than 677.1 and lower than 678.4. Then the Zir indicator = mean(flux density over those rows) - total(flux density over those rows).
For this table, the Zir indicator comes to -280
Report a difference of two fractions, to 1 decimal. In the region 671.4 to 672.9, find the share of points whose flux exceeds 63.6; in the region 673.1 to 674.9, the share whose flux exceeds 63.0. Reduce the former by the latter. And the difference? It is -0.1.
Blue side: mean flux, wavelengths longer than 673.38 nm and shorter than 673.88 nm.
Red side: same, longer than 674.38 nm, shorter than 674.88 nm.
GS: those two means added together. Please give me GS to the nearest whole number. 125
